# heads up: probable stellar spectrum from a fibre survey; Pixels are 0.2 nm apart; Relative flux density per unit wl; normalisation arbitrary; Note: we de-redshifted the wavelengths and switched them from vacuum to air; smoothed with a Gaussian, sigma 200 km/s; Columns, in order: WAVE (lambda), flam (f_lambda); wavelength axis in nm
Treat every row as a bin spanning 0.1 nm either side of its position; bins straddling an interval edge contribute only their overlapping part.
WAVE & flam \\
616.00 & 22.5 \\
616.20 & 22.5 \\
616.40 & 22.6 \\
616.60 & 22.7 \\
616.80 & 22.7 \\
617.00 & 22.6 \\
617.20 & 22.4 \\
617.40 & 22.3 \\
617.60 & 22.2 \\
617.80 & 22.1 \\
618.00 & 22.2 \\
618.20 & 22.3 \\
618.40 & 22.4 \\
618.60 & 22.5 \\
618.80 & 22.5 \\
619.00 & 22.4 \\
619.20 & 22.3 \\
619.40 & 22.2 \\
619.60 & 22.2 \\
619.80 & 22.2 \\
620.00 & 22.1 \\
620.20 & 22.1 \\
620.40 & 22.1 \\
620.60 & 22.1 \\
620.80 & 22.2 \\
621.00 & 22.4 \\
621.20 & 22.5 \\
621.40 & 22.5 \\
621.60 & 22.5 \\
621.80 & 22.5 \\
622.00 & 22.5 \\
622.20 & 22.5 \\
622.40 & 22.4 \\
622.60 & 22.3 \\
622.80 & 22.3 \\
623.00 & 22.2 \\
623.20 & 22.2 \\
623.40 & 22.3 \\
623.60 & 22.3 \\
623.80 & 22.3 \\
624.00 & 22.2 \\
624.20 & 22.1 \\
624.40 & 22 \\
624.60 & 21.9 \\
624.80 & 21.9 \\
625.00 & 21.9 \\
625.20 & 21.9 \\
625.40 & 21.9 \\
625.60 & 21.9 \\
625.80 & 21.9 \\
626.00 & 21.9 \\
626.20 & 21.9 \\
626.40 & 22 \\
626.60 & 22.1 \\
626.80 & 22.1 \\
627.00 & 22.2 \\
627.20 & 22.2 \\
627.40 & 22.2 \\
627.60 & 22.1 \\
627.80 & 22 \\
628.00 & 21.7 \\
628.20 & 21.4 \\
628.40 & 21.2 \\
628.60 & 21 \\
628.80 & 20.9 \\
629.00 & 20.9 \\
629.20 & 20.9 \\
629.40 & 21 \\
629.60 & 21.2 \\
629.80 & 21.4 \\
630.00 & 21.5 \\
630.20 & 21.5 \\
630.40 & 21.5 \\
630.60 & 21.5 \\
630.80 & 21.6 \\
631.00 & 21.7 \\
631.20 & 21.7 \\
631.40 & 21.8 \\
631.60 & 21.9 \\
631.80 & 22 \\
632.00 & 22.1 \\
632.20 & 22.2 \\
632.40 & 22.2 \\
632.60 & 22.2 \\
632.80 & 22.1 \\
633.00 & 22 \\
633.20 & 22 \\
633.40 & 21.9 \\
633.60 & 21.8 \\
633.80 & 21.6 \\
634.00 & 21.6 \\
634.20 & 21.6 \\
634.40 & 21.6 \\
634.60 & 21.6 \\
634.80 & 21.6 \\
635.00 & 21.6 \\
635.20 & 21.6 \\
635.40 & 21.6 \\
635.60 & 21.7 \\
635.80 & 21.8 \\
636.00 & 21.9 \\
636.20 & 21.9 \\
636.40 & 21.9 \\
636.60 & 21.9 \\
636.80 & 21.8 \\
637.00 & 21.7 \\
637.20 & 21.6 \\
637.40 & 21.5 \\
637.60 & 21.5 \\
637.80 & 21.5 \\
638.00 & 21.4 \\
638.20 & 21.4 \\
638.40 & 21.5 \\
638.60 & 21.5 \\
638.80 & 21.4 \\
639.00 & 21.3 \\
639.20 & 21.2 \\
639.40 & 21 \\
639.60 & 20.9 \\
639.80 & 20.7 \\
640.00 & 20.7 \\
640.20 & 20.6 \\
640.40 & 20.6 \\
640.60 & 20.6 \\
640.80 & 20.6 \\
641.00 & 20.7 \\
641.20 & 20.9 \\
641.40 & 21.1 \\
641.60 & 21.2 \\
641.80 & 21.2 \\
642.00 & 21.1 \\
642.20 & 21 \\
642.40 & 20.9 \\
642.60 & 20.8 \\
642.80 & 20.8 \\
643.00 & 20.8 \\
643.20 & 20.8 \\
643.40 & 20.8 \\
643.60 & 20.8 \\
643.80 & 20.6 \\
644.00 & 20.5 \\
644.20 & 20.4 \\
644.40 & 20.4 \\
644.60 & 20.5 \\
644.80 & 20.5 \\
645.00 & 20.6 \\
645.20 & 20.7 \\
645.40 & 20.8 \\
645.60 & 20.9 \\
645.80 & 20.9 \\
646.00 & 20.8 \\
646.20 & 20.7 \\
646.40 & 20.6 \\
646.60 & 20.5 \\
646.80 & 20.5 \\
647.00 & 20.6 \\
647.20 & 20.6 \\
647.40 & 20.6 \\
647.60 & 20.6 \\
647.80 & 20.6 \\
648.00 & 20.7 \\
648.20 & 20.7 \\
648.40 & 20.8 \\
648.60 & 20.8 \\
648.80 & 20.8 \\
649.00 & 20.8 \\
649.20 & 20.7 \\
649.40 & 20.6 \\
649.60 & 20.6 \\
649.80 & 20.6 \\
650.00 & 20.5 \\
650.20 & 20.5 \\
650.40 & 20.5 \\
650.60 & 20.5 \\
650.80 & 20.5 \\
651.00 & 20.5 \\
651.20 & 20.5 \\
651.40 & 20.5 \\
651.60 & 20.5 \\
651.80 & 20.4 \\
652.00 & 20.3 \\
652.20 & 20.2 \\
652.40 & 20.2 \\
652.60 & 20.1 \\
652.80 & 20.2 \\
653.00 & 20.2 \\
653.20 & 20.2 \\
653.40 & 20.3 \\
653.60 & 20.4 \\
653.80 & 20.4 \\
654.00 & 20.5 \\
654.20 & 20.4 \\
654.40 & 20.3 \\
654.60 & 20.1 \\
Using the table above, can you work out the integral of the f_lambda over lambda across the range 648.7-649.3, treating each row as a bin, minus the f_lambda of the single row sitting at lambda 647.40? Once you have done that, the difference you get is -8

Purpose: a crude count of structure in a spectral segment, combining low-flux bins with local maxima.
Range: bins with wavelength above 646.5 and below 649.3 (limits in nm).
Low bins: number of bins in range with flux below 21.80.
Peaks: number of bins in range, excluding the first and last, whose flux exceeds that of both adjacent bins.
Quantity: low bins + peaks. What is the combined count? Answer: 14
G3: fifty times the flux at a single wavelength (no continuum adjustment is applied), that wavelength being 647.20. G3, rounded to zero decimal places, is 1030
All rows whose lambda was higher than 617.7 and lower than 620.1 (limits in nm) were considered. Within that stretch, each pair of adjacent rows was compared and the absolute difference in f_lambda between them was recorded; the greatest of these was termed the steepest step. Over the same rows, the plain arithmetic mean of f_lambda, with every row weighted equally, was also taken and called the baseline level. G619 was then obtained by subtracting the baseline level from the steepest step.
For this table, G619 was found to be -22.2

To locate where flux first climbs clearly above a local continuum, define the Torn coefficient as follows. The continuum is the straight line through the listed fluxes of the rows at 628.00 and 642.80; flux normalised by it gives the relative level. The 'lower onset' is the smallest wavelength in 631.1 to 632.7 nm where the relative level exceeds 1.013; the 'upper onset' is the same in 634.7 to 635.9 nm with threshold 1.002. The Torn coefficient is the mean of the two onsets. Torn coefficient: 633.10 nm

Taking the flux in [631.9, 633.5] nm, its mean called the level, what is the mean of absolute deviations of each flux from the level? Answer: 0.091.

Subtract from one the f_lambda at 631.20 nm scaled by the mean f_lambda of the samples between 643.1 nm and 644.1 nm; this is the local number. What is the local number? -0.048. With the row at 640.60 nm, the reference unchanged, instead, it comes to 0.005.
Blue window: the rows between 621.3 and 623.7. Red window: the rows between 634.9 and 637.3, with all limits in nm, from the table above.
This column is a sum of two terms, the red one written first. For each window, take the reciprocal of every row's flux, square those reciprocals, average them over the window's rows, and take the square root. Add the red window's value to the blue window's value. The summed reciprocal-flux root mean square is 0.0907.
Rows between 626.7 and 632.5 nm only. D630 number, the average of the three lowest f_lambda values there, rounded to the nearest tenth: 20.9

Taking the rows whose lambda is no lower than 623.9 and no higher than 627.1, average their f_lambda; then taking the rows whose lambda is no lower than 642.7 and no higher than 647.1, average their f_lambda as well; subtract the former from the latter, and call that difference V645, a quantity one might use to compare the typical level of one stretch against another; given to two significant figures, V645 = -1.3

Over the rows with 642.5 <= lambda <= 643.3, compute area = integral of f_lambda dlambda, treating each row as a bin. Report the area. 16.64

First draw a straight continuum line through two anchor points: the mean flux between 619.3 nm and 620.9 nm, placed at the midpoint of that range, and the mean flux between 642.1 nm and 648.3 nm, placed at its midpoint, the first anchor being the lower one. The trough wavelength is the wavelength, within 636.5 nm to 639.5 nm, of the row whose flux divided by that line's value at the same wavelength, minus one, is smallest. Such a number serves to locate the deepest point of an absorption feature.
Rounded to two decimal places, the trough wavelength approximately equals 639.40 nm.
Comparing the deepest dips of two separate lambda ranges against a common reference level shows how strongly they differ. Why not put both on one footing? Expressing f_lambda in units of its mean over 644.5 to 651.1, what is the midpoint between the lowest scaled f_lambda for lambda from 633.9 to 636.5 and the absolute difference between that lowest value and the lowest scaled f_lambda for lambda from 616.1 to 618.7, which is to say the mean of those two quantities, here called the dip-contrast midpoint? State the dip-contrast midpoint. 0.54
